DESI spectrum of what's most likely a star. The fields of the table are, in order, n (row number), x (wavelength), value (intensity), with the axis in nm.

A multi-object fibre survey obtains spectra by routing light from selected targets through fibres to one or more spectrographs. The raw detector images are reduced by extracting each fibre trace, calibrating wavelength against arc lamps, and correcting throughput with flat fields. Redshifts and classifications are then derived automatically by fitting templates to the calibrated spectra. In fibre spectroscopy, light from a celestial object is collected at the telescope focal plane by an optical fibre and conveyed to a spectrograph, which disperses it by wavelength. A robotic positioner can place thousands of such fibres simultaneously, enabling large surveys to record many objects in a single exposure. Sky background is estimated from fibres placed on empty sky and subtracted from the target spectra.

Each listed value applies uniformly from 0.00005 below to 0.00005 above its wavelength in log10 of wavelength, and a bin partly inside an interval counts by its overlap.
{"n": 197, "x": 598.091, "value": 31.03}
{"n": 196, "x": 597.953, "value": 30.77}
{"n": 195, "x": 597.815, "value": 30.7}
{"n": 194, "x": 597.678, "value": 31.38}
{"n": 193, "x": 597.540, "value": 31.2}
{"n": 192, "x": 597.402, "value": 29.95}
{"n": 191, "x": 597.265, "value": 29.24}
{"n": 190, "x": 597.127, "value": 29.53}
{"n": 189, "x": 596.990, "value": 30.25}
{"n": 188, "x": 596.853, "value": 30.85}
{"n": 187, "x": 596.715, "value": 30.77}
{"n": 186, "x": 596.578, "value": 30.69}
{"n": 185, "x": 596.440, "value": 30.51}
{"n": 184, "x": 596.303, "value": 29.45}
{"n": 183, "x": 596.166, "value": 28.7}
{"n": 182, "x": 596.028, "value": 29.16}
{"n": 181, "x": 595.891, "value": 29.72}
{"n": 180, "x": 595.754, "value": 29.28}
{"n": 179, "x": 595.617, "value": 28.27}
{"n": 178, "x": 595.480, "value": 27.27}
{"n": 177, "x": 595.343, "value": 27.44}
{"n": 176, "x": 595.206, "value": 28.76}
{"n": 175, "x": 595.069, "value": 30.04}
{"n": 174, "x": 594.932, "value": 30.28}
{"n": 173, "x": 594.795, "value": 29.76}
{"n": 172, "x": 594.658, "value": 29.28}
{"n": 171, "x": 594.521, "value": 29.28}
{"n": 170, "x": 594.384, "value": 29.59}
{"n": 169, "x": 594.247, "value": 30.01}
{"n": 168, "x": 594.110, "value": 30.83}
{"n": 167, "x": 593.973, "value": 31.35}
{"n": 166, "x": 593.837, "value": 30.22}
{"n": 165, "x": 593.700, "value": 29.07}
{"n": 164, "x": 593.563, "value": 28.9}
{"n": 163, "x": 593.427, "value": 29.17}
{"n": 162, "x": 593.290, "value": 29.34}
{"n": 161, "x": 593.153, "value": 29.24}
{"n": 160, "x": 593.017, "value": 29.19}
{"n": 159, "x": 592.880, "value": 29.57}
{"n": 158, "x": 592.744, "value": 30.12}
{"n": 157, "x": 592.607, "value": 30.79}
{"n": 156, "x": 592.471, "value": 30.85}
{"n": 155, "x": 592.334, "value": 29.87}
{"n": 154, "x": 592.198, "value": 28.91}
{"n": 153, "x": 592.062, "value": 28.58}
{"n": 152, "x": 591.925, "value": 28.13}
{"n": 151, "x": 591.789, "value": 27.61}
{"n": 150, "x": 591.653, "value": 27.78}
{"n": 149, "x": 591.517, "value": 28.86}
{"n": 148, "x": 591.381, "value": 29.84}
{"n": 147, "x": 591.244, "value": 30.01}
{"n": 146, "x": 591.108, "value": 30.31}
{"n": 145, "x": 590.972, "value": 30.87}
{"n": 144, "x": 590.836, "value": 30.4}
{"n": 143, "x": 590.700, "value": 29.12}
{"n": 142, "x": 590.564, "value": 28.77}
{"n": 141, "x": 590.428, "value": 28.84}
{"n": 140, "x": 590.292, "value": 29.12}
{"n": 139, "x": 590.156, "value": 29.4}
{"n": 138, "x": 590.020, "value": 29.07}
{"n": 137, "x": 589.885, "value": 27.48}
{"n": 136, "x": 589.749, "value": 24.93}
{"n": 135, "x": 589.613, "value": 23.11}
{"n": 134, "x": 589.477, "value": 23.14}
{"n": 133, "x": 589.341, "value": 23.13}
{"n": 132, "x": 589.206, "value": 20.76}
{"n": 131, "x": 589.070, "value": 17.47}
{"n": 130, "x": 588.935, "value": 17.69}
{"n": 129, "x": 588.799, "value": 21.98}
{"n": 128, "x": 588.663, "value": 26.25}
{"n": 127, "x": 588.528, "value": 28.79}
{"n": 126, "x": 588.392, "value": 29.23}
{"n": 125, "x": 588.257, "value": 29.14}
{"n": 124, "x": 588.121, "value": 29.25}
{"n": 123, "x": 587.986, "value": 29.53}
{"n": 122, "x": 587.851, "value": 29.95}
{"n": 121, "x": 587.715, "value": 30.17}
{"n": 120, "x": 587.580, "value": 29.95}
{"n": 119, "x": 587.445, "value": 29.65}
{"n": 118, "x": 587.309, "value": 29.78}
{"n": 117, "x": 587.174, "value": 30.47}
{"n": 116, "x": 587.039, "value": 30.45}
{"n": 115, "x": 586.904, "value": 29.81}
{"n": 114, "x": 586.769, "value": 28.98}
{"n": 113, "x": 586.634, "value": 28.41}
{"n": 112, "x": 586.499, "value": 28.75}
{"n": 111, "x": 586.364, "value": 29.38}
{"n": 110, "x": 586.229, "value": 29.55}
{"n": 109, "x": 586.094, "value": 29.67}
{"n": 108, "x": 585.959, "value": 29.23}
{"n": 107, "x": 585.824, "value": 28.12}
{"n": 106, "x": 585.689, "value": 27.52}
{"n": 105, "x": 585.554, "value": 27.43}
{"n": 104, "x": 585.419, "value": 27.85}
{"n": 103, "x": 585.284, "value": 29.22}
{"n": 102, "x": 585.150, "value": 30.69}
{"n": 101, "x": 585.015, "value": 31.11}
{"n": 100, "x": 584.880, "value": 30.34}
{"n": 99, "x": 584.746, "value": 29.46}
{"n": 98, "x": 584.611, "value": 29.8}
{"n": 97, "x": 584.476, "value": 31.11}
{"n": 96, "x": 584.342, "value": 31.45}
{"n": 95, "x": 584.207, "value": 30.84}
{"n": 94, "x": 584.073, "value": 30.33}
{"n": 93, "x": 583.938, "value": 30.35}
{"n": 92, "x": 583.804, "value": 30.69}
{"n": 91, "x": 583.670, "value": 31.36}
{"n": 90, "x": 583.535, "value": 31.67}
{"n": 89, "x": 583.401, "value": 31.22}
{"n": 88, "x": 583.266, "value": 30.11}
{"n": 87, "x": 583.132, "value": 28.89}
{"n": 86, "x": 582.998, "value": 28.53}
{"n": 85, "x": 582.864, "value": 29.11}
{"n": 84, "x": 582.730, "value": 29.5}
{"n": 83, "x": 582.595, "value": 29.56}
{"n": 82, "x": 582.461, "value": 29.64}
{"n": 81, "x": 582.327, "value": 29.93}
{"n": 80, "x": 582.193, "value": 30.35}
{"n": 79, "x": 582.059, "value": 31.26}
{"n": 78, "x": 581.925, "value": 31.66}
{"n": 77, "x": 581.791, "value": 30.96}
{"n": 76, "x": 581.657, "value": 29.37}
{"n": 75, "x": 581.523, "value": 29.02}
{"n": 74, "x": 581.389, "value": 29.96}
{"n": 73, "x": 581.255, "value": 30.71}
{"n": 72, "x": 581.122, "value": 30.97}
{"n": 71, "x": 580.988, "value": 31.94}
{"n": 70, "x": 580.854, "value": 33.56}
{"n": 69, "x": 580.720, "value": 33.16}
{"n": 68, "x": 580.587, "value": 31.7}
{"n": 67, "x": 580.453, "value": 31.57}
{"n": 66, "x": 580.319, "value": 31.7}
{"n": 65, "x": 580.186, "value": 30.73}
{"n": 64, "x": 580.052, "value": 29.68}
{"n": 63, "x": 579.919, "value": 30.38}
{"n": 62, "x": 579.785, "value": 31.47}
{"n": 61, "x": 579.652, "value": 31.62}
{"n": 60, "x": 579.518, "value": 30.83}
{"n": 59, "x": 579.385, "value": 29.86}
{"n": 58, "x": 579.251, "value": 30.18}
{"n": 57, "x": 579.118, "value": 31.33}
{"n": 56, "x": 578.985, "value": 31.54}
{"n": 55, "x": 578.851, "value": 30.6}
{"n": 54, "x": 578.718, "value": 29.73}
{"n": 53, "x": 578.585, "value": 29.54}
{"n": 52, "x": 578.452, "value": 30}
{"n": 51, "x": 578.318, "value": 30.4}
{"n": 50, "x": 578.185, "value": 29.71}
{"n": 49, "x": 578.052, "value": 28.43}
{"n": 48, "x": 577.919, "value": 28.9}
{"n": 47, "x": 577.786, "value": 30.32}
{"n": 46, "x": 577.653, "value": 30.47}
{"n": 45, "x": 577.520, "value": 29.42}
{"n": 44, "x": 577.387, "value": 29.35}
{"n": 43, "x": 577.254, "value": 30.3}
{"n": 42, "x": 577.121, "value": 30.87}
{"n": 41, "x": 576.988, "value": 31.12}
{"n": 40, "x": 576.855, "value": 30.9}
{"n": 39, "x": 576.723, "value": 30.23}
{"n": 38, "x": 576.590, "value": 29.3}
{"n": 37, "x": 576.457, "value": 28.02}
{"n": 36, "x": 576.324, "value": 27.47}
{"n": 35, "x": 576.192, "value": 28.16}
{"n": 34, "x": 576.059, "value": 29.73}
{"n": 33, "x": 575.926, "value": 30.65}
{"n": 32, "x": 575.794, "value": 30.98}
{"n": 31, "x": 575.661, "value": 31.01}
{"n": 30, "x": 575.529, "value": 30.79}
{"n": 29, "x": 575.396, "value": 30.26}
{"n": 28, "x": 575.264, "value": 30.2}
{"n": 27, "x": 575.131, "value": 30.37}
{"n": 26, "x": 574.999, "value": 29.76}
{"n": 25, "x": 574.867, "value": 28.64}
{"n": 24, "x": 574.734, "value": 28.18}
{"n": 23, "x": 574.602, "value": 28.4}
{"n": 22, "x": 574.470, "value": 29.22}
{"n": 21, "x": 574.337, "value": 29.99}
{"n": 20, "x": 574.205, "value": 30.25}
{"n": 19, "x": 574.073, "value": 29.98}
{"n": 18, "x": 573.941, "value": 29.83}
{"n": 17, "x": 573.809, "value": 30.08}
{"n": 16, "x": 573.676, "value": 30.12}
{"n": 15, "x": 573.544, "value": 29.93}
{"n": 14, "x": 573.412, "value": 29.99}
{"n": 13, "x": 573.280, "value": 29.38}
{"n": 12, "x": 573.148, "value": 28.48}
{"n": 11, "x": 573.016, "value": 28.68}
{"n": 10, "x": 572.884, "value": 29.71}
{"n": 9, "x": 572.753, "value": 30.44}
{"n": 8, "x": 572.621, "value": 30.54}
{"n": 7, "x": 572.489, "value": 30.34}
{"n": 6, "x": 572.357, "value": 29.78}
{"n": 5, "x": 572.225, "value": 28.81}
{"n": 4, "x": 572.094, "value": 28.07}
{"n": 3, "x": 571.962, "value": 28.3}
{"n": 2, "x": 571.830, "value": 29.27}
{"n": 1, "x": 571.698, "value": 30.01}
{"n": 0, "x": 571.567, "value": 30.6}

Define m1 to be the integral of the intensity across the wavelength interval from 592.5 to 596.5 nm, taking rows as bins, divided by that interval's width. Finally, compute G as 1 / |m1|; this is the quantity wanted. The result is 0.0339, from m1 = 29.5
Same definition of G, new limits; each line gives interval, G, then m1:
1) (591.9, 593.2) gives 0.0338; 29.6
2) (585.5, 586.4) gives 0.0349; 28.7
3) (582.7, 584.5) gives 0.0329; 30.4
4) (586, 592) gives 0.0359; 27.8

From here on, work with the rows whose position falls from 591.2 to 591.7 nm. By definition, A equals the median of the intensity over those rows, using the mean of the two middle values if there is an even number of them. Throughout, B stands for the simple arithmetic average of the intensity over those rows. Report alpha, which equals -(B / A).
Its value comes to -0.992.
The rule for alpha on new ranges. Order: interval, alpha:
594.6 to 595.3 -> -0.995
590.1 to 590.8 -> -0.998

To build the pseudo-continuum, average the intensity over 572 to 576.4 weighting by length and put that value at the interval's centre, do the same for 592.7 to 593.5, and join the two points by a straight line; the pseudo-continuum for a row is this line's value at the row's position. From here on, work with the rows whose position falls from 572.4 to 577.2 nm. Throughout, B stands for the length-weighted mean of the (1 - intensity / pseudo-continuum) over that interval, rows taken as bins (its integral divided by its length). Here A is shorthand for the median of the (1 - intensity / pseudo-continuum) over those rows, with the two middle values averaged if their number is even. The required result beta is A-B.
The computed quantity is -0.007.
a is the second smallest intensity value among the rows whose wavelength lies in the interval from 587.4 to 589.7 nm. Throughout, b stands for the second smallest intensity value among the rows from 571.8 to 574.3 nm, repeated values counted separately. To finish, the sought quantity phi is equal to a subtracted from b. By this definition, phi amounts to 10.6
